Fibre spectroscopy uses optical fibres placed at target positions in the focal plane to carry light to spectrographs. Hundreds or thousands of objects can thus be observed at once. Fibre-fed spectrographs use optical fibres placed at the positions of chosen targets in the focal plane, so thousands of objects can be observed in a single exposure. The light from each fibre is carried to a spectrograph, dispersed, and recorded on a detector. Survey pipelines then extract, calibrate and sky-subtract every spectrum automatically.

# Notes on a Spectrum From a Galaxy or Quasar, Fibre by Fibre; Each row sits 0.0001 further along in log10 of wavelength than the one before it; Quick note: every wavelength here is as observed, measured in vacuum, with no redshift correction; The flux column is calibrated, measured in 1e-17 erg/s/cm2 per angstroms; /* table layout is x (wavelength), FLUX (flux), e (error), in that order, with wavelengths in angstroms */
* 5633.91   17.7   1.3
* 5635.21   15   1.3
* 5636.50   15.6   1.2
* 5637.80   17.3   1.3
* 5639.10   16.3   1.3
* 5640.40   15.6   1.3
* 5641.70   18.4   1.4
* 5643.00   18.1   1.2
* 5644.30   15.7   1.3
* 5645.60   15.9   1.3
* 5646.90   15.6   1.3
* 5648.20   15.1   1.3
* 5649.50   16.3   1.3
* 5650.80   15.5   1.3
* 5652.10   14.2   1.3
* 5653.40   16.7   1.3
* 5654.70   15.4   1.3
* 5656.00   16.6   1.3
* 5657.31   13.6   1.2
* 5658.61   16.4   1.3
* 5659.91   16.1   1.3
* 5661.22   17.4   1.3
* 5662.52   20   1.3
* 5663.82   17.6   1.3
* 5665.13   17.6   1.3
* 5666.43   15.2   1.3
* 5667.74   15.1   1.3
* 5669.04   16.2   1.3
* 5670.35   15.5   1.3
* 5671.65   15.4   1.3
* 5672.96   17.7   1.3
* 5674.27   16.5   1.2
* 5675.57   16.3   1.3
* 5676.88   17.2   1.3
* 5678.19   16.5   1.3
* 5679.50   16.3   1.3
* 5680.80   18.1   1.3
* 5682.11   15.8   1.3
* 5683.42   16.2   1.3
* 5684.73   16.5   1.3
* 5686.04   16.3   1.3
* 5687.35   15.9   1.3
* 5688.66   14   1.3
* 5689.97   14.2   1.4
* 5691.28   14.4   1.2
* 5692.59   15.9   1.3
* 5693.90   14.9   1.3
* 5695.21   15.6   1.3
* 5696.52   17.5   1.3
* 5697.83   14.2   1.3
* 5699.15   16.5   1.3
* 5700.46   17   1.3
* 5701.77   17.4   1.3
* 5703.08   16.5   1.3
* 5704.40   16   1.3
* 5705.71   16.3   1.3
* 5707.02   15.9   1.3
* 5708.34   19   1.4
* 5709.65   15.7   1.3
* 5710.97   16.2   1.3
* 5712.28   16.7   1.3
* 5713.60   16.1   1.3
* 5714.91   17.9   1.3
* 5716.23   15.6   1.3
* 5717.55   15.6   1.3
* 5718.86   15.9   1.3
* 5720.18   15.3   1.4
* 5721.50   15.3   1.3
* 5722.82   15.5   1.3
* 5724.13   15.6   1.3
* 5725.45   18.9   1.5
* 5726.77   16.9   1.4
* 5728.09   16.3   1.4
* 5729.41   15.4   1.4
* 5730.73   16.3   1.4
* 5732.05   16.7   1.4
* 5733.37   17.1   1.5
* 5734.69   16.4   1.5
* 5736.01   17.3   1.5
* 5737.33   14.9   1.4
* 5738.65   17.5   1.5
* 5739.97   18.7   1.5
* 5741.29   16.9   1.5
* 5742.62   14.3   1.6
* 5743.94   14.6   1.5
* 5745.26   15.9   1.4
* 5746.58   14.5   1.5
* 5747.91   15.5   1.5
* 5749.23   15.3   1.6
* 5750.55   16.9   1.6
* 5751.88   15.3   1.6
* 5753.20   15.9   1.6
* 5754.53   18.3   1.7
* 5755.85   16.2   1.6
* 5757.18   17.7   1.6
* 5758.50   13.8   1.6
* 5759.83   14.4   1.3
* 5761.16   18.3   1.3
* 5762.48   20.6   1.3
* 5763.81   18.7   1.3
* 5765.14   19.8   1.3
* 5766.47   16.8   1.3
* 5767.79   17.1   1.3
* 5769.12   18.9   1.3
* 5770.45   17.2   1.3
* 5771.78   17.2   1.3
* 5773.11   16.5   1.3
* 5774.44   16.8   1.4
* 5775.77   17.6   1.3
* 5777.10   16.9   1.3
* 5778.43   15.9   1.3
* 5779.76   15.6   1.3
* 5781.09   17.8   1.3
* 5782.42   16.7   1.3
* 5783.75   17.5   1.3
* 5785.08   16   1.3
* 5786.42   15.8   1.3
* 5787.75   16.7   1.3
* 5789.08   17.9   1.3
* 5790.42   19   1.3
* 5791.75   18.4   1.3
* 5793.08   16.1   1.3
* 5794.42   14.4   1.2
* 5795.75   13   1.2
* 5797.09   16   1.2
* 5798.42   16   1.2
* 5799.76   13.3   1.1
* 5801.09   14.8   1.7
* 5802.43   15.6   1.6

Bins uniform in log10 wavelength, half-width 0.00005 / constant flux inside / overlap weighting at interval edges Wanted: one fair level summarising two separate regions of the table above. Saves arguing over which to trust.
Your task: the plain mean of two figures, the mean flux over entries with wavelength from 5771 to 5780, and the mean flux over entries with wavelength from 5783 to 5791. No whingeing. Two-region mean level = 16.9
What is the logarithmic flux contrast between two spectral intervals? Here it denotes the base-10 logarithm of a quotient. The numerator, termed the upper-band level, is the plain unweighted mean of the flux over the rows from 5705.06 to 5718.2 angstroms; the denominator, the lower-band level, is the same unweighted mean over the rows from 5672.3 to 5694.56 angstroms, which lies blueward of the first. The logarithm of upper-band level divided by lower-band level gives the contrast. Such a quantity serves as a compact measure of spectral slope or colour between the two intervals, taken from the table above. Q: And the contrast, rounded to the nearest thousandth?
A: 0.012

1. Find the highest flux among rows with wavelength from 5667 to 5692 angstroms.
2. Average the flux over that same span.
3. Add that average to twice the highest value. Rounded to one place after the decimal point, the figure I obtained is 52.2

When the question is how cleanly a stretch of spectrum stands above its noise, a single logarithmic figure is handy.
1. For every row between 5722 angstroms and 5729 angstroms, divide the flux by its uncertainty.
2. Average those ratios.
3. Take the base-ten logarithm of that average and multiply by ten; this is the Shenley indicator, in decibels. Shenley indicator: 10.8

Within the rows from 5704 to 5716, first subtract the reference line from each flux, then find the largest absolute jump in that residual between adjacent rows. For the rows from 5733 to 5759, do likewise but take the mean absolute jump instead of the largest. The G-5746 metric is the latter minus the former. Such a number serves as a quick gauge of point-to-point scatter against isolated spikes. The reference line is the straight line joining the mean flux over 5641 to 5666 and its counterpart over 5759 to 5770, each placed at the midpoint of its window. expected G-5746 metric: -1.7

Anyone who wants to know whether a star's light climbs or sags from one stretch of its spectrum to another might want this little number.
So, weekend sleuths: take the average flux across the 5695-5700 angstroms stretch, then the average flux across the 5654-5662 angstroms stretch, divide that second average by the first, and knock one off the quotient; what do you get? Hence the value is -0.002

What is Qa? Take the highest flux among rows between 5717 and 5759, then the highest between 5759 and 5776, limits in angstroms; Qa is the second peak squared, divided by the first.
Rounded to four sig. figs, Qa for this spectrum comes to 22.45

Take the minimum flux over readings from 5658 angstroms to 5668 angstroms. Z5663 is 15.1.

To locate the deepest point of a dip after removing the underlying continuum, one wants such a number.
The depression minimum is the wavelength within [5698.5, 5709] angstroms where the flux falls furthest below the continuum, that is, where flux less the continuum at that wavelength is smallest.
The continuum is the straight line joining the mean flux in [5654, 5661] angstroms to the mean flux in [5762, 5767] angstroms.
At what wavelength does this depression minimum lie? 5707.02 angstroms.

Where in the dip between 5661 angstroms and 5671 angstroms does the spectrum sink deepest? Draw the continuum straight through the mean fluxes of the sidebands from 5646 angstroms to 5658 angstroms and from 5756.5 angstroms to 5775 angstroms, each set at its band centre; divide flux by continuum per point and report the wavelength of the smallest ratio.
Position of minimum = 5667.74 angstroms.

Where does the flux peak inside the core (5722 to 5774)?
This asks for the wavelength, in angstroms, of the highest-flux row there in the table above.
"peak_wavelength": 5762.48 angstroms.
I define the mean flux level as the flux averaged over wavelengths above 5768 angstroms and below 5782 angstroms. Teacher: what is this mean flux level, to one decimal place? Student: 17.0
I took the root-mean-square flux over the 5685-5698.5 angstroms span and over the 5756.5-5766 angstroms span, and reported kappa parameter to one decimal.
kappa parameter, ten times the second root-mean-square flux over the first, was 11.6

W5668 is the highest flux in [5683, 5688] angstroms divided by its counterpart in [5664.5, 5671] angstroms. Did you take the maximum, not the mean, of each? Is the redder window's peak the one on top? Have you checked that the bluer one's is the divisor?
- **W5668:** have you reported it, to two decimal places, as 0.94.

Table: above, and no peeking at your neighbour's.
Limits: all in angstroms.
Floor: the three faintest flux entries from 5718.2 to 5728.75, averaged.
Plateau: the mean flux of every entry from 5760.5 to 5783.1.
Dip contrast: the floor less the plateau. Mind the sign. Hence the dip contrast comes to -2.19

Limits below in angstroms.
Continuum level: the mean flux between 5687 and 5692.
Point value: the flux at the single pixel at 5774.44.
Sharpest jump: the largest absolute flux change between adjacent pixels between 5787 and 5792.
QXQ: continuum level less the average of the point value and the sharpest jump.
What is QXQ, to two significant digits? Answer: 5.6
